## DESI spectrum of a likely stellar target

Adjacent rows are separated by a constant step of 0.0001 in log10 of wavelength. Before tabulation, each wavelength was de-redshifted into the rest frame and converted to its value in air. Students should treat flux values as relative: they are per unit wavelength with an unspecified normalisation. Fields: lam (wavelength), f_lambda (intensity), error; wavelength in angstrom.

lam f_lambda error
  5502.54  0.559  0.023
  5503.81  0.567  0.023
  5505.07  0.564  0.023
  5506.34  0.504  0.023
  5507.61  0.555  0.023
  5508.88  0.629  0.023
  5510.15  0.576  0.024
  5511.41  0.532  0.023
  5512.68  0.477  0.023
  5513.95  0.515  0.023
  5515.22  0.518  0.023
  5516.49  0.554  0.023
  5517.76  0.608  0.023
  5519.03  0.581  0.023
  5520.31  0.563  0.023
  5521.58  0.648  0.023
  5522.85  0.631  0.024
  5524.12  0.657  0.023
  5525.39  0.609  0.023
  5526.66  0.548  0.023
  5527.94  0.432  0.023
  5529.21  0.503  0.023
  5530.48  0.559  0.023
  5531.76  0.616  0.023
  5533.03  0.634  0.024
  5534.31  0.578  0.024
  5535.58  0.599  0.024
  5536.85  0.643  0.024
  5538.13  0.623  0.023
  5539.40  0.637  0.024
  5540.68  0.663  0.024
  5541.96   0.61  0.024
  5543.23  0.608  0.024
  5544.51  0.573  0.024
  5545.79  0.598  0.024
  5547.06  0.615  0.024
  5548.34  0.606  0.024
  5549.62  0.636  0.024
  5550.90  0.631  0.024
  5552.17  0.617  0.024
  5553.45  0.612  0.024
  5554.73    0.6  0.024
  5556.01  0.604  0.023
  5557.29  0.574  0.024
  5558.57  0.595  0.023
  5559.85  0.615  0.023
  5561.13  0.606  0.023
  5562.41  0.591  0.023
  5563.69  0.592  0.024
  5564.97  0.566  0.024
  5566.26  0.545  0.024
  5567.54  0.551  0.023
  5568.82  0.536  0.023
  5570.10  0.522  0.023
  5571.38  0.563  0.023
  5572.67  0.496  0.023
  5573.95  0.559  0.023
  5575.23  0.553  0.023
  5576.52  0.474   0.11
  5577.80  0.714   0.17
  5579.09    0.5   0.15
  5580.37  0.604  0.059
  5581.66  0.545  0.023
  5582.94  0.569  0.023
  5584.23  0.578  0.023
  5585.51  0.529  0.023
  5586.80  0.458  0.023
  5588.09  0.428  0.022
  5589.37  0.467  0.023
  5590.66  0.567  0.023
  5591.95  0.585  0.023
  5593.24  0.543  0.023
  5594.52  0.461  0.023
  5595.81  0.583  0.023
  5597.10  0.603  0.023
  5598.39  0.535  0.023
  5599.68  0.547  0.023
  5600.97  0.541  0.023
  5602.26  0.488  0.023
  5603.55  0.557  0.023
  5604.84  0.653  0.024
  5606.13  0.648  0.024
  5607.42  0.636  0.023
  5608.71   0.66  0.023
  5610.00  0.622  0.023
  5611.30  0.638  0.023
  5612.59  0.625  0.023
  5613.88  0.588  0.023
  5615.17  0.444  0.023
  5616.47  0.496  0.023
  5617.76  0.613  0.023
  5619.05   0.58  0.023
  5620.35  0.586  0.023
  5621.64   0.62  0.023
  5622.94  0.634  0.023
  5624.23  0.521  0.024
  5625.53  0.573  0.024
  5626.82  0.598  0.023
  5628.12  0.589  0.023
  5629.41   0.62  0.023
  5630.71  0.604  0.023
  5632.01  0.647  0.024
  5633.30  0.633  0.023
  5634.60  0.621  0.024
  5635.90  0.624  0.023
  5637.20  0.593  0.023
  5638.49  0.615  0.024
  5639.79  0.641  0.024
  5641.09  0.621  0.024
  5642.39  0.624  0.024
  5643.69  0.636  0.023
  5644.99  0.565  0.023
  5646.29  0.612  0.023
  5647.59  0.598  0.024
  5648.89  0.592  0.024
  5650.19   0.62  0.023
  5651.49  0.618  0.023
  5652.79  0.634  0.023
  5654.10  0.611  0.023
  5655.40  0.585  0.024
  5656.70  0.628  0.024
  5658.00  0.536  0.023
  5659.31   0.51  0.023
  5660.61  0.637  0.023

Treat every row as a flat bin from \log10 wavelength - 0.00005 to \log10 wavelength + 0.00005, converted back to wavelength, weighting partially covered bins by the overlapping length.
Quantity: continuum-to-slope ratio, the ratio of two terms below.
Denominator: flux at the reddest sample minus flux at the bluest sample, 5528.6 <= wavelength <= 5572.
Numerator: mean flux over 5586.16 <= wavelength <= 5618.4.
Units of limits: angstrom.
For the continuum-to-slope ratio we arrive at 9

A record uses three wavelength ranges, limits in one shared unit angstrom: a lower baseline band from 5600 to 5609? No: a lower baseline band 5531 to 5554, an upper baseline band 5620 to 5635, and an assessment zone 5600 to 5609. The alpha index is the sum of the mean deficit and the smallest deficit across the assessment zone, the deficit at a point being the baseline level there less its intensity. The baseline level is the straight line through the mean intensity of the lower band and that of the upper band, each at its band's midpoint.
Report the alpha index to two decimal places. -0.04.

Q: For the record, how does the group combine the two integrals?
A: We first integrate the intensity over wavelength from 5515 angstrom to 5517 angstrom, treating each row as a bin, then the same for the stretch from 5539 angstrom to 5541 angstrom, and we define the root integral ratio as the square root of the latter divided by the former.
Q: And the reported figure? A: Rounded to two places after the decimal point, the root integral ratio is 1.10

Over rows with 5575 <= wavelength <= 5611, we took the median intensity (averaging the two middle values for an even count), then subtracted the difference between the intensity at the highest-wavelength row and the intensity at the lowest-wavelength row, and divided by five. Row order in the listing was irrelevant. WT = 0.097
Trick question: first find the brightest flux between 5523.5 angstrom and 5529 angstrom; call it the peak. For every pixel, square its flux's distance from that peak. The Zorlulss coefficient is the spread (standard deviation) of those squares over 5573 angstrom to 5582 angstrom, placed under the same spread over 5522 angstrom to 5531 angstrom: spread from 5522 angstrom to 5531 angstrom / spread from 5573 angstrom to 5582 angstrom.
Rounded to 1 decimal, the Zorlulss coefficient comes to 1.6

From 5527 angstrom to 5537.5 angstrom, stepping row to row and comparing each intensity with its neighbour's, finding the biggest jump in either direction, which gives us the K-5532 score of 0.071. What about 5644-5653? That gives 0.047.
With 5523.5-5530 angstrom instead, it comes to 0.116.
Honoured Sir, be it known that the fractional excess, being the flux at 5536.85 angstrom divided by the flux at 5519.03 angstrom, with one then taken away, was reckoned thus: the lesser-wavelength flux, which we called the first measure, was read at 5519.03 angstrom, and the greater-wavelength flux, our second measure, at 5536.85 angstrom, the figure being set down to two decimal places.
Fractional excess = 0.11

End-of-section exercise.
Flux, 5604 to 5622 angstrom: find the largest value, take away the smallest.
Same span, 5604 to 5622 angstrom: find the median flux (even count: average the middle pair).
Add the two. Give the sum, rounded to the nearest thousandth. 0.837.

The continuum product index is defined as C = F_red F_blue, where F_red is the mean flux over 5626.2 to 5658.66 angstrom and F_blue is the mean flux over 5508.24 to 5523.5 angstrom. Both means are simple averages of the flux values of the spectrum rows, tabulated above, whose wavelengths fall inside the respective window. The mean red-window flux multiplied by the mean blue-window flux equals 0.35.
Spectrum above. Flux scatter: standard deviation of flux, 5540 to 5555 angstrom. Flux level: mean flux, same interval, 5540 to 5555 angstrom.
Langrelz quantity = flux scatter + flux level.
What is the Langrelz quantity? 0.64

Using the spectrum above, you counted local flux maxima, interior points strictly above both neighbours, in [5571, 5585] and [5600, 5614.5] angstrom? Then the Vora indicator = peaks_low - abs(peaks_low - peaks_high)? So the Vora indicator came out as 3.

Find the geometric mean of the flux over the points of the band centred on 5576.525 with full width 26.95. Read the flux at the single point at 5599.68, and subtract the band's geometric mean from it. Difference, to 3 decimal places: 0.010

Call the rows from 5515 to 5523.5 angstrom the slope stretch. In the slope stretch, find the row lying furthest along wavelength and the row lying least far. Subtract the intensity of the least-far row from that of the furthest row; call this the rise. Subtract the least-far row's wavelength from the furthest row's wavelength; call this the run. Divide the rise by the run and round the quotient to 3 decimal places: 0.015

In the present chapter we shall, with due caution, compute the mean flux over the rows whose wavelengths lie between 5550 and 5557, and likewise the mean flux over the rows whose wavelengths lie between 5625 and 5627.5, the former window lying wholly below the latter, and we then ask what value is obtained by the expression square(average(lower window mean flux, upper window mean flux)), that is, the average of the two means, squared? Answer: 0.36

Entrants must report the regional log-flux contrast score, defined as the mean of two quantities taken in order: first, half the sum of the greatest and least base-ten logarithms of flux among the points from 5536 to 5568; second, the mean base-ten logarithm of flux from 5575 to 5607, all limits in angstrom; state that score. -0.242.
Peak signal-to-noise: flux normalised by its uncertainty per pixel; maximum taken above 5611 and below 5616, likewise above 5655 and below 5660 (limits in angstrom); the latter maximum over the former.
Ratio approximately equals 0.94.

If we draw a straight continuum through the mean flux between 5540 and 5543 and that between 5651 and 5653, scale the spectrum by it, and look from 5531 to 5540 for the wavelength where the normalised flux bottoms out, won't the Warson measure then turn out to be 5534.31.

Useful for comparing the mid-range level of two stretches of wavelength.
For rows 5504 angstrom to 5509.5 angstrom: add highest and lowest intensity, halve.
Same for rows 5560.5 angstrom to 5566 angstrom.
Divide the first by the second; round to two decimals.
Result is 0.97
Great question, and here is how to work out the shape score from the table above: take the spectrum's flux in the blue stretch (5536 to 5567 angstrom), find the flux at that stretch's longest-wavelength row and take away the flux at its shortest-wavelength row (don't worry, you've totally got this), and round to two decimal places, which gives -0.10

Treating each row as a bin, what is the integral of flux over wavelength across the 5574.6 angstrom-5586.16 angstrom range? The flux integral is 7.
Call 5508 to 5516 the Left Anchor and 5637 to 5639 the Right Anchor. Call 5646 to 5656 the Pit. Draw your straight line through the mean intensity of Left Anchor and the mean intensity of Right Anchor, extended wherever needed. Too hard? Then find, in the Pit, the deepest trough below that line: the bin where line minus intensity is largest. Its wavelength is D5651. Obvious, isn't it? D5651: 5655.40 angstrom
